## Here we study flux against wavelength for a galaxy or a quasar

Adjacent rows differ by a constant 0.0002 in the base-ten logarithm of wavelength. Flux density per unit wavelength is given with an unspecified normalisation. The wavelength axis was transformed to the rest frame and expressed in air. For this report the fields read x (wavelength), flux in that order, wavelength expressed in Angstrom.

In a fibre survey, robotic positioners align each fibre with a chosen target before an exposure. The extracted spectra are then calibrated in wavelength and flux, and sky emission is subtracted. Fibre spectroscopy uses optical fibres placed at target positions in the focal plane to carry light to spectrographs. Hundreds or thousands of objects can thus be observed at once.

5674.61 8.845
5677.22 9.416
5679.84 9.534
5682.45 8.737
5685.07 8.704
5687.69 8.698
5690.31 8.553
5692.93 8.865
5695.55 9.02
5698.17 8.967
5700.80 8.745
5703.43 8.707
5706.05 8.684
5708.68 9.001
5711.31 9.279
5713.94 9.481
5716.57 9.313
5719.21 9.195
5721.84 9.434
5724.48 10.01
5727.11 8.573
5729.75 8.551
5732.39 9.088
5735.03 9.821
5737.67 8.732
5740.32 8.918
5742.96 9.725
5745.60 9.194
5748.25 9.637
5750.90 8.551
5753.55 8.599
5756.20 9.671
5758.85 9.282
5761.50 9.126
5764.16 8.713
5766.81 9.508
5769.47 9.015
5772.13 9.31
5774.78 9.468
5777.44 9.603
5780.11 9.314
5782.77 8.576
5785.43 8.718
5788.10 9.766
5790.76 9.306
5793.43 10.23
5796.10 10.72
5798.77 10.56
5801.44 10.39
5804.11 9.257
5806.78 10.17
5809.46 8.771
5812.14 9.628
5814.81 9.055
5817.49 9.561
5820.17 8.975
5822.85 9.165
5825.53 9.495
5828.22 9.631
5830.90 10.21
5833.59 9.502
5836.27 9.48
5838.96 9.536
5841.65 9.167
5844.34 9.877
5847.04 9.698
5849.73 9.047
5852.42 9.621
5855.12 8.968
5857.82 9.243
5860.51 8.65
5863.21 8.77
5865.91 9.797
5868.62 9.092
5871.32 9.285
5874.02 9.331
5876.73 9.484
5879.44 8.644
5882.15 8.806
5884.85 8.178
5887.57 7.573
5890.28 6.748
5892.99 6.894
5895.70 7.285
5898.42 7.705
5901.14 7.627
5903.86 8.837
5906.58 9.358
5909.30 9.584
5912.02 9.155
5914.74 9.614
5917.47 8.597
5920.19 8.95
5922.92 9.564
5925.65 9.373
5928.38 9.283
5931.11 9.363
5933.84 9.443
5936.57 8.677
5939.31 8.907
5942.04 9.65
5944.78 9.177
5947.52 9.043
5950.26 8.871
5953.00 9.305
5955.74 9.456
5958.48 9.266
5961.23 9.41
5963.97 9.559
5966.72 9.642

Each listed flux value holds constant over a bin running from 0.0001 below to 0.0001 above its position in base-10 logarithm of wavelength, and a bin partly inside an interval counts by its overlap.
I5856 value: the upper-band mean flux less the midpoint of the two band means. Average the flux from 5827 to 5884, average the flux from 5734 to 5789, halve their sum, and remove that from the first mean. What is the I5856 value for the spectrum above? 0.06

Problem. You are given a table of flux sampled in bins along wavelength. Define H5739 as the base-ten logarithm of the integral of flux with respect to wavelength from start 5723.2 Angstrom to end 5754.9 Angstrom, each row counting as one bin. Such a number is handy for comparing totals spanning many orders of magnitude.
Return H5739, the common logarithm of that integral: 2.461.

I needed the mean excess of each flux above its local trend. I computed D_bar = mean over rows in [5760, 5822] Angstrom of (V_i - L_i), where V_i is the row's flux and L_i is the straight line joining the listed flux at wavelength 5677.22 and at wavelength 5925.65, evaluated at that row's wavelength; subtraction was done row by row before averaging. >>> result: 0.07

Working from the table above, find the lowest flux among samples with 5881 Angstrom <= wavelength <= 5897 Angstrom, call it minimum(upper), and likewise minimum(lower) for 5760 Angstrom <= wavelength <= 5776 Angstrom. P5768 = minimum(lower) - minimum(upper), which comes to 2.0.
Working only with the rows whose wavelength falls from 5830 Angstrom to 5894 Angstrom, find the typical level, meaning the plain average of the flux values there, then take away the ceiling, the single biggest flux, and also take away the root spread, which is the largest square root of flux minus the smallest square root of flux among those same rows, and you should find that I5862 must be -1.8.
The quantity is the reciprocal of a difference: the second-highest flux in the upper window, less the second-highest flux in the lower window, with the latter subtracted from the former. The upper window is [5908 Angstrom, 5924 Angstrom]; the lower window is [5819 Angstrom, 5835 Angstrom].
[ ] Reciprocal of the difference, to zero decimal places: -21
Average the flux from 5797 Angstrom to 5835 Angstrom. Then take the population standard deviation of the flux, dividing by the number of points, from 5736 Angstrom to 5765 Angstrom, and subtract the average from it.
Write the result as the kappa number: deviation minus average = -9.2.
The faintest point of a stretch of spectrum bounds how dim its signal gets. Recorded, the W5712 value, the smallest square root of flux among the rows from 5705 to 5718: 2.95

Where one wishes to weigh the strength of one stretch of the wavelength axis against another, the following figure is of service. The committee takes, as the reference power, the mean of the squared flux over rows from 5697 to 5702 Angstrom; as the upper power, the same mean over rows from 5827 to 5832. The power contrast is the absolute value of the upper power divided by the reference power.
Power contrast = 1.26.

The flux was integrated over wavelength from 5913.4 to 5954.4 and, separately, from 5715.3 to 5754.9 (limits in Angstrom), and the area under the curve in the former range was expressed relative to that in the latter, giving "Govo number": 1.04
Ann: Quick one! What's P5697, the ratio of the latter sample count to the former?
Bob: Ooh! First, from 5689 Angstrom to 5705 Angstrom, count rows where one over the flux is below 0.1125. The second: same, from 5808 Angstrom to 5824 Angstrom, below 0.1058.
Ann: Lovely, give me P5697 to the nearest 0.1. 1.0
